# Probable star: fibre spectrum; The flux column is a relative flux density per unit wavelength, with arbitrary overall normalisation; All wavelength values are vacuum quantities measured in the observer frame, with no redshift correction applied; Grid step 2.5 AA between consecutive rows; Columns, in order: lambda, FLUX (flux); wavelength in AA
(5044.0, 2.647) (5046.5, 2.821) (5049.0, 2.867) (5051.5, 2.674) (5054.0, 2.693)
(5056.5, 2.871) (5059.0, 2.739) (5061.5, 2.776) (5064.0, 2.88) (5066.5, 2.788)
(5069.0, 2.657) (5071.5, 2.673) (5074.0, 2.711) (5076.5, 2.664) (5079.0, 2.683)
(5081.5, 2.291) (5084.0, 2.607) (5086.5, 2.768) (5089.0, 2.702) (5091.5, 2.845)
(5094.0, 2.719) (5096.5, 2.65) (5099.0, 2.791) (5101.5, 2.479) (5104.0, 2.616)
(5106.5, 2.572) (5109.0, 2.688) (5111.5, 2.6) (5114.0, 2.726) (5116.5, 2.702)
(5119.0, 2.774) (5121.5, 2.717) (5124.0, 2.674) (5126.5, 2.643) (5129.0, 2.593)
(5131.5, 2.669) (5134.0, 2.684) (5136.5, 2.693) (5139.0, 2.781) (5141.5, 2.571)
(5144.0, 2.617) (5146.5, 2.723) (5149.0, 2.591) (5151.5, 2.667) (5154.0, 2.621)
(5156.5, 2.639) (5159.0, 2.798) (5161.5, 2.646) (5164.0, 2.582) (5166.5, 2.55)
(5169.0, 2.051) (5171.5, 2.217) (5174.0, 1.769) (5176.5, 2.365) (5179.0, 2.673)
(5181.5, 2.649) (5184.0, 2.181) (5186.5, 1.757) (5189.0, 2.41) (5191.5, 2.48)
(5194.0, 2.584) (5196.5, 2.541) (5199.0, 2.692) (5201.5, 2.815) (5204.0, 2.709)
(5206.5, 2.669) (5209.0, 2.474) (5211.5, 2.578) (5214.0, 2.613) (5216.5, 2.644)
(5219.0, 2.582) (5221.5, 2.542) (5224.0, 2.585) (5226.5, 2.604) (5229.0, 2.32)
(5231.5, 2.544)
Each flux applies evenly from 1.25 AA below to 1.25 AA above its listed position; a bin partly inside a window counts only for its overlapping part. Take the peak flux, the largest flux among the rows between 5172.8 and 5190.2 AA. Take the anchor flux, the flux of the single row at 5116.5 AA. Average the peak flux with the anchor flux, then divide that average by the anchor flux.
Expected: 0.99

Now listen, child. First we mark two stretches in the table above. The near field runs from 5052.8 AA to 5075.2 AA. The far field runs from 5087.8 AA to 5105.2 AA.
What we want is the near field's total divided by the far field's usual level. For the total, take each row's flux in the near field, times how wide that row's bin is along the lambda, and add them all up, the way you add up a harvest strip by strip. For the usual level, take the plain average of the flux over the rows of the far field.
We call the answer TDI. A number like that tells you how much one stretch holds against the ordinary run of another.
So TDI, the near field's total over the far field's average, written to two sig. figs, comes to 23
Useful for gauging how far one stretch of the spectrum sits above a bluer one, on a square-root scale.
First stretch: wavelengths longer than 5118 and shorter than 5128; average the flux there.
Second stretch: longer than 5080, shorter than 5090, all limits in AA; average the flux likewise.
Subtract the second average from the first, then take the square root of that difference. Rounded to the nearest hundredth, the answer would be 0.33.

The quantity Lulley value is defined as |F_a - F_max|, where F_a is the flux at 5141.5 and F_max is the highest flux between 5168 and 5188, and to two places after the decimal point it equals 0.10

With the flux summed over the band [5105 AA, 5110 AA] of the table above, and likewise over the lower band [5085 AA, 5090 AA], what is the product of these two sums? 28.8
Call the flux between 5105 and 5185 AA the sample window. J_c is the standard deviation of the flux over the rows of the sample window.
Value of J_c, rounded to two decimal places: 0.22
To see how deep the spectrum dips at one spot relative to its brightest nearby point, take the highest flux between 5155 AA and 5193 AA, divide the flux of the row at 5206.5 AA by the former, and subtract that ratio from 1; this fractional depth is 0.046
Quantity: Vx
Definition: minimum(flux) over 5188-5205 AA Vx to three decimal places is 2.410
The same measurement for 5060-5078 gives 2.657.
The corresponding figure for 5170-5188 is 1.757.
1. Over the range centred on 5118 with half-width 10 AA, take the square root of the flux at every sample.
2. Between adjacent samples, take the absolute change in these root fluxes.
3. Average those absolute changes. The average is 0.019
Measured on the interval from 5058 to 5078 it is 0.020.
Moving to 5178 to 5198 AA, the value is 0.086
